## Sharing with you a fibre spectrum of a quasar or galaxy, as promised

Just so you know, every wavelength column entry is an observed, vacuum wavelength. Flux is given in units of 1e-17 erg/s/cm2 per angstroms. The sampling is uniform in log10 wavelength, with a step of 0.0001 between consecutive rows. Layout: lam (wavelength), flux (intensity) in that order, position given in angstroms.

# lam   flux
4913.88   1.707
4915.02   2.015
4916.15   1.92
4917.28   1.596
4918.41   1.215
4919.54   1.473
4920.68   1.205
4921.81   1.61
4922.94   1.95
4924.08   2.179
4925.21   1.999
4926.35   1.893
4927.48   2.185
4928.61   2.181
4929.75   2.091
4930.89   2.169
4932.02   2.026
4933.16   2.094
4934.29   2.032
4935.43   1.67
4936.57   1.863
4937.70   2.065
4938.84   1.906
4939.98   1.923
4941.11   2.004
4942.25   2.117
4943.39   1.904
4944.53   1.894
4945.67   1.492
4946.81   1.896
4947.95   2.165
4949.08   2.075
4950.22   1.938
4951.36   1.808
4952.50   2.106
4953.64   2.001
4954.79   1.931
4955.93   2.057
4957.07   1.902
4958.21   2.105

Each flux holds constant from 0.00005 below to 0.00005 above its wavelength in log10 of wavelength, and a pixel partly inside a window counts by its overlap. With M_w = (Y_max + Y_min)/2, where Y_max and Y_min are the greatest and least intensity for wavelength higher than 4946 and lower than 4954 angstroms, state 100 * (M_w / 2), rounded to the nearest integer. 99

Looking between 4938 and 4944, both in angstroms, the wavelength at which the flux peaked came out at 4942.25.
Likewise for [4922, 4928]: 4927.48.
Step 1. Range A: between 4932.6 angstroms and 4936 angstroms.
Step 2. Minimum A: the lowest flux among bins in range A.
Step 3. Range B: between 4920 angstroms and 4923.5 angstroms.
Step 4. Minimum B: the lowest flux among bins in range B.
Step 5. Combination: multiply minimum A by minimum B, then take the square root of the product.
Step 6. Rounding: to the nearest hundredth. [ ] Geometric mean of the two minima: 1.42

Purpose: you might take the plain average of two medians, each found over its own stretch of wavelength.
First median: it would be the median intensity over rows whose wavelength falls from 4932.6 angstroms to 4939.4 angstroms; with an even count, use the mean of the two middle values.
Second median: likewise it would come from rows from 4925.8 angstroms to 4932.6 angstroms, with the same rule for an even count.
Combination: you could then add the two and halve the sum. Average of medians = 2.05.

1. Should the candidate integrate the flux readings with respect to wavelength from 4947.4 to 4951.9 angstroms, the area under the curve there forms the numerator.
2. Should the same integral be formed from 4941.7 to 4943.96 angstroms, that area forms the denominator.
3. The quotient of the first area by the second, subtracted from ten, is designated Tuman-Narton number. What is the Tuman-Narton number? 8.0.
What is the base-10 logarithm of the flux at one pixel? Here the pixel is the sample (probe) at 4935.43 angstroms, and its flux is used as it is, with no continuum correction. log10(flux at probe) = 0.22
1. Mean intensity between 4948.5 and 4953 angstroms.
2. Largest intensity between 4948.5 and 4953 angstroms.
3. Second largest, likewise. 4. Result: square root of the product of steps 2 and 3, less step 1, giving 0.11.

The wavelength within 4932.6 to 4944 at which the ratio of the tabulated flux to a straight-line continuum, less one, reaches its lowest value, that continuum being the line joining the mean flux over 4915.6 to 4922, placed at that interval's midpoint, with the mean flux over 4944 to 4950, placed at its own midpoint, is 4935.43 angstroms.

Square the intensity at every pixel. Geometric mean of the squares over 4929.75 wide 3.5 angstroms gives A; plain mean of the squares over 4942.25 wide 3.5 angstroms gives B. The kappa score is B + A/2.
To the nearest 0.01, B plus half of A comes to 6.34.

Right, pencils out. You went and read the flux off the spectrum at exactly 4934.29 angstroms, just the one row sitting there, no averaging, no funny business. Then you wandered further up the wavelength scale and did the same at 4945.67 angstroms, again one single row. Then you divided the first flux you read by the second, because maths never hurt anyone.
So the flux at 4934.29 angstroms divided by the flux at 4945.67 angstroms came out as 1.36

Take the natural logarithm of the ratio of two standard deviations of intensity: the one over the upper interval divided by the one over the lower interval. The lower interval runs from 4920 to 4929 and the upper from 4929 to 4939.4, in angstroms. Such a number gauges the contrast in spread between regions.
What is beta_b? -0.8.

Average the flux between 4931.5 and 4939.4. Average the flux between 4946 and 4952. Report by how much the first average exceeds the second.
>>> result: 0.0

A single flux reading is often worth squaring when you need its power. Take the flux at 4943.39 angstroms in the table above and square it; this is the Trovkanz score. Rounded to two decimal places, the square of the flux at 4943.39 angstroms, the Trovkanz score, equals 3.63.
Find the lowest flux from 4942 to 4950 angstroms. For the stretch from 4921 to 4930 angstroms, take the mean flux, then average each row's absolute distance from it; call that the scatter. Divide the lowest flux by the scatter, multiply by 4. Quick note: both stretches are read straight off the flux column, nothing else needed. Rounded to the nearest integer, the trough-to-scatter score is 40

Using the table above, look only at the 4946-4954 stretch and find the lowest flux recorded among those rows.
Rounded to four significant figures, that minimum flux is 1.808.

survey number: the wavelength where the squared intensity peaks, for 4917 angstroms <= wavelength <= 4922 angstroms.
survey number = 4921.81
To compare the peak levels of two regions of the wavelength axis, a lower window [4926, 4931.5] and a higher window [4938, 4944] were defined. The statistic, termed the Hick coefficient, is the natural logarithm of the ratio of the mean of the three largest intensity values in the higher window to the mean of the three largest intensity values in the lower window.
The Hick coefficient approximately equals -0.078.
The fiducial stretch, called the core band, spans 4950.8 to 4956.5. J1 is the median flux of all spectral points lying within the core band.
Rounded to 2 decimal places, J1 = 2.00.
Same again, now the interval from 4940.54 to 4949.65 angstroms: 1.95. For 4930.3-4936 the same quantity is 2.03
